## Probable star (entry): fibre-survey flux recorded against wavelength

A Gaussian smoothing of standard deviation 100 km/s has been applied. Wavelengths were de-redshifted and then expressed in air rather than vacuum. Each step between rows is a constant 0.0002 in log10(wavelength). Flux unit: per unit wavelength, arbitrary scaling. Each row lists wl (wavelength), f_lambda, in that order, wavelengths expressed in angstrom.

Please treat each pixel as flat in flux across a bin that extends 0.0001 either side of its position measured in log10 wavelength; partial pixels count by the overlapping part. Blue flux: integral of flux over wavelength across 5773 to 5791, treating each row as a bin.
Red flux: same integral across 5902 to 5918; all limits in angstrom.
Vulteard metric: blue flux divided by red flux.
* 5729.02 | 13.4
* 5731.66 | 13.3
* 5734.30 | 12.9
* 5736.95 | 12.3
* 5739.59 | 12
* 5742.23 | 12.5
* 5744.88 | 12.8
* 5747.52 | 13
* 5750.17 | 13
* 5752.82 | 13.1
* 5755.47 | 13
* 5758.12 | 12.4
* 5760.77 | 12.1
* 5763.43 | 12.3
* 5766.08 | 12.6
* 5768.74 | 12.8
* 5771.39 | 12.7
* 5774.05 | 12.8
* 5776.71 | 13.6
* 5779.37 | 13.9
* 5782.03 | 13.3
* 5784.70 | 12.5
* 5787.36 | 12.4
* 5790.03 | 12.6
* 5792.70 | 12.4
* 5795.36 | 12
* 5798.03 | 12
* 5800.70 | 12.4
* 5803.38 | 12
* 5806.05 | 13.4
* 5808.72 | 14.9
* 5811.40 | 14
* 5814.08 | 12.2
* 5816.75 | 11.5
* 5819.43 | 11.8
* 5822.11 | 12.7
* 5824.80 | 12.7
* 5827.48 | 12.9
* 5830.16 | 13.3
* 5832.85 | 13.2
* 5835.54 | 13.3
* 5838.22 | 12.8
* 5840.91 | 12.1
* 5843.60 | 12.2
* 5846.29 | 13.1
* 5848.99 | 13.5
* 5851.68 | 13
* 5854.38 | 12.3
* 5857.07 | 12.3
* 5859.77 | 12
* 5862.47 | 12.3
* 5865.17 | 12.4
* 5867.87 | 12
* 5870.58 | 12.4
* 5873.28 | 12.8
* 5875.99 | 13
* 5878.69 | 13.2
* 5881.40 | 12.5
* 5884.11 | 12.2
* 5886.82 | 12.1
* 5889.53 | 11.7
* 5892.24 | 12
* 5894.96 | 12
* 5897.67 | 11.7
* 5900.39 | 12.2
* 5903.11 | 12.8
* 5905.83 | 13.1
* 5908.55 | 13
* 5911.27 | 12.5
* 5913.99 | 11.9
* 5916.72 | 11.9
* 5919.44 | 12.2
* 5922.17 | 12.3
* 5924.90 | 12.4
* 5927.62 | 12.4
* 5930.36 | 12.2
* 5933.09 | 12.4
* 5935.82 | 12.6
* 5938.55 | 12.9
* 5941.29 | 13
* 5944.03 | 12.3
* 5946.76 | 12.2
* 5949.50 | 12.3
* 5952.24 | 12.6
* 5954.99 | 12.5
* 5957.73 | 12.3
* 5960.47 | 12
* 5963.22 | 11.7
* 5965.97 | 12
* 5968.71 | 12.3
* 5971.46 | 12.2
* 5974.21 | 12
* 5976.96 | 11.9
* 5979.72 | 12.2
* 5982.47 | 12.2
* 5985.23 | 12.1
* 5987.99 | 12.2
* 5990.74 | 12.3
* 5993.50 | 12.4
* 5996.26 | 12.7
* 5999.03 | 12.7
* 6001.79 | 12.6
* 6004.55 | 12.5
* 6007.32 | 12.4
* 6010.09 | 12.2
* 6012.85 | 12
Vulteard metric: 1.2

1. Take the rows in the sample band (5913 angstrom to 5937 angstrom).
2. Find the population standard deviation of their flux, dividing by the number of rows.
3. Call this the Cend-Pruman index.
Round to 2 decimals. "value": 0.22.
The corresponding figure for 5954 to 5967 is 0.28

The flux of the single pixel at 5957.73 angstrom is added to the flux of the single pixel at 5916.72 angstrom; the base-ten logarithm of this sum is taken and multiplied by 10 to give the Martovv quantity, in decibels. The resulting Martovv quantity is 13.8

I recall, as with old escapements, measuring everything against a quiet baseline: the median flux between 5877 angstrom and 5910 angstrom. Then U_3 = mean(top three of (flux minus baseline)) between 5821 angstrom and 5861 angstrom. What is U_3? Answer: 1.2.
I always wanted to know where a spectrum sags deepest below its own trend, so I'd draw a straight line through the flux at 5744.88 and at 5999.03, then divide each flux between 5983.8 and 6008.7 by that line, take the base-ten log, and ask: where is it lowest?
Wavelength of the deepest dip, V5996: 5985.23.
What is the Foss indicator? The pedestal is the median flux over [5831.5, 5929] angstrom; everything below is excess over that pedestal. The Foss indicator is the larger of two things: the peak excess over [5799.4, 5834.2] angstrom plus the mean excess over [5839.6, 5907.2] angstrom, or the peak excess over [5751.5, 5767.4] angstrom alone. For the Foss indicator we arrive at 2.64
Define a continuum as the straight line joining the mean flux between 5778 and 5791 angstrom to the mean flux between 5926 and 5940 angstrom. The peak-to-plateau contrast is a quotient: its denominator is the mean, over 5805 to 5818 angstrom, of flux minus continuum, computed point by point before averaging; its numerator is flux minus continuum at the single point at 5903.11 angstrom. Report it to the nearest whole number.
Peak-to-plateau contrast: 1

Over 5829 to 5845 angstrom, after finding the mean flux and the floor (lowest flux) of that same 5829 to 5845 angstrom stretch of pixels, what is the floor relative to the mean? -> 0.944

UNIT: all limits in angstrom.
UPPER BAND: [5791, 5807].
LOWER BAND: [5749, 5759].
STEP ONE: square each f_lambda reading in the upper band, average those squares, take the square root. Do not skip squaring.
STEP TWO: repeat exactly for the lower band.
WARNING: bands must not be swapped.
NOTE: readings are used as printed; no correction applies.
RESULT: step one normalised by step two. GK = 0.96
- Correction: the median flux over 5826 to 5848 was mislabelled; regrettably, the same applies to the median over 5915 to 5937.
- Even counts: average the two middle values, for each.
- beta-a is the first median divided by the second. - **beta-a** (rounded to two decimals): 1.05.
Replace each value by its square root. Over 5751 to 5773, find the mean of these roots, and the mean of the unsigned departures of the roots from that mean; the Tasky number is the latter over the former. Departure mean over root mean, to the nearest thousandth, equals 0.011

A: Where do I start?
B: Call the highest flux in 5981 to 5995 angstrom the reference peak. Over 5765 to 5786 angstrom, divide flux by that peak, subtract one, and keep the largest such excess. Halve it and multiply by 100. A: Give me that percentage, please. 6.0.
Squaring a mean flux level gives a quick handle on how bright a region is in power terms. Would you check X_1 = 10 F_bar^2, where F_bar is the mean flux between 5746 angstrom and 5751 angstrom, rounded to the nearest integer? 1690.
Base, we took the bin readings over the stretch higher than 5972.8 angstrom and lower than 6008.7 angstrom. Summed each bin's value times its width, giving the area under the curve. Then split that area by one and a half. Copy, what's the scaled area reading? 295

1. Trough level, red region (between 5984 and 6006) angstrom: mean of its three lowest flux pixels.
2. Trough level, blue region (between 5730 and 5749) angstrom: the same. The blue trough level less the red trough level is 0.1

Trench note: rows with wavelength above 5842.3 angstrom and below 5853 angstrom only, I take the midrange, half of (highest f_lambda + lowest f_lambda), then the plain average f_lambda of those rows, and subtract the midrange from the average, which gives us 0.10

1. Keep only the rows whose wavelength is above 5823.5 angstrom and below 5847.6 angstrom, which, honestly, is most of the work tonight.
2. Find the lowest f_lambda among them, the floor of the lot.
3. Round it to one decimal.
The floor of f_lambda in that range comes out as 12.1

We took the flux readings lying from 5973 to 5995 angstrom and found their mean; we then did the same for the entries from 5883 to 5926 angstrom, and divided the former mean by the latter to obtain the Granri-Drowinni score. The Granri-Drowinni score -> 0.993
